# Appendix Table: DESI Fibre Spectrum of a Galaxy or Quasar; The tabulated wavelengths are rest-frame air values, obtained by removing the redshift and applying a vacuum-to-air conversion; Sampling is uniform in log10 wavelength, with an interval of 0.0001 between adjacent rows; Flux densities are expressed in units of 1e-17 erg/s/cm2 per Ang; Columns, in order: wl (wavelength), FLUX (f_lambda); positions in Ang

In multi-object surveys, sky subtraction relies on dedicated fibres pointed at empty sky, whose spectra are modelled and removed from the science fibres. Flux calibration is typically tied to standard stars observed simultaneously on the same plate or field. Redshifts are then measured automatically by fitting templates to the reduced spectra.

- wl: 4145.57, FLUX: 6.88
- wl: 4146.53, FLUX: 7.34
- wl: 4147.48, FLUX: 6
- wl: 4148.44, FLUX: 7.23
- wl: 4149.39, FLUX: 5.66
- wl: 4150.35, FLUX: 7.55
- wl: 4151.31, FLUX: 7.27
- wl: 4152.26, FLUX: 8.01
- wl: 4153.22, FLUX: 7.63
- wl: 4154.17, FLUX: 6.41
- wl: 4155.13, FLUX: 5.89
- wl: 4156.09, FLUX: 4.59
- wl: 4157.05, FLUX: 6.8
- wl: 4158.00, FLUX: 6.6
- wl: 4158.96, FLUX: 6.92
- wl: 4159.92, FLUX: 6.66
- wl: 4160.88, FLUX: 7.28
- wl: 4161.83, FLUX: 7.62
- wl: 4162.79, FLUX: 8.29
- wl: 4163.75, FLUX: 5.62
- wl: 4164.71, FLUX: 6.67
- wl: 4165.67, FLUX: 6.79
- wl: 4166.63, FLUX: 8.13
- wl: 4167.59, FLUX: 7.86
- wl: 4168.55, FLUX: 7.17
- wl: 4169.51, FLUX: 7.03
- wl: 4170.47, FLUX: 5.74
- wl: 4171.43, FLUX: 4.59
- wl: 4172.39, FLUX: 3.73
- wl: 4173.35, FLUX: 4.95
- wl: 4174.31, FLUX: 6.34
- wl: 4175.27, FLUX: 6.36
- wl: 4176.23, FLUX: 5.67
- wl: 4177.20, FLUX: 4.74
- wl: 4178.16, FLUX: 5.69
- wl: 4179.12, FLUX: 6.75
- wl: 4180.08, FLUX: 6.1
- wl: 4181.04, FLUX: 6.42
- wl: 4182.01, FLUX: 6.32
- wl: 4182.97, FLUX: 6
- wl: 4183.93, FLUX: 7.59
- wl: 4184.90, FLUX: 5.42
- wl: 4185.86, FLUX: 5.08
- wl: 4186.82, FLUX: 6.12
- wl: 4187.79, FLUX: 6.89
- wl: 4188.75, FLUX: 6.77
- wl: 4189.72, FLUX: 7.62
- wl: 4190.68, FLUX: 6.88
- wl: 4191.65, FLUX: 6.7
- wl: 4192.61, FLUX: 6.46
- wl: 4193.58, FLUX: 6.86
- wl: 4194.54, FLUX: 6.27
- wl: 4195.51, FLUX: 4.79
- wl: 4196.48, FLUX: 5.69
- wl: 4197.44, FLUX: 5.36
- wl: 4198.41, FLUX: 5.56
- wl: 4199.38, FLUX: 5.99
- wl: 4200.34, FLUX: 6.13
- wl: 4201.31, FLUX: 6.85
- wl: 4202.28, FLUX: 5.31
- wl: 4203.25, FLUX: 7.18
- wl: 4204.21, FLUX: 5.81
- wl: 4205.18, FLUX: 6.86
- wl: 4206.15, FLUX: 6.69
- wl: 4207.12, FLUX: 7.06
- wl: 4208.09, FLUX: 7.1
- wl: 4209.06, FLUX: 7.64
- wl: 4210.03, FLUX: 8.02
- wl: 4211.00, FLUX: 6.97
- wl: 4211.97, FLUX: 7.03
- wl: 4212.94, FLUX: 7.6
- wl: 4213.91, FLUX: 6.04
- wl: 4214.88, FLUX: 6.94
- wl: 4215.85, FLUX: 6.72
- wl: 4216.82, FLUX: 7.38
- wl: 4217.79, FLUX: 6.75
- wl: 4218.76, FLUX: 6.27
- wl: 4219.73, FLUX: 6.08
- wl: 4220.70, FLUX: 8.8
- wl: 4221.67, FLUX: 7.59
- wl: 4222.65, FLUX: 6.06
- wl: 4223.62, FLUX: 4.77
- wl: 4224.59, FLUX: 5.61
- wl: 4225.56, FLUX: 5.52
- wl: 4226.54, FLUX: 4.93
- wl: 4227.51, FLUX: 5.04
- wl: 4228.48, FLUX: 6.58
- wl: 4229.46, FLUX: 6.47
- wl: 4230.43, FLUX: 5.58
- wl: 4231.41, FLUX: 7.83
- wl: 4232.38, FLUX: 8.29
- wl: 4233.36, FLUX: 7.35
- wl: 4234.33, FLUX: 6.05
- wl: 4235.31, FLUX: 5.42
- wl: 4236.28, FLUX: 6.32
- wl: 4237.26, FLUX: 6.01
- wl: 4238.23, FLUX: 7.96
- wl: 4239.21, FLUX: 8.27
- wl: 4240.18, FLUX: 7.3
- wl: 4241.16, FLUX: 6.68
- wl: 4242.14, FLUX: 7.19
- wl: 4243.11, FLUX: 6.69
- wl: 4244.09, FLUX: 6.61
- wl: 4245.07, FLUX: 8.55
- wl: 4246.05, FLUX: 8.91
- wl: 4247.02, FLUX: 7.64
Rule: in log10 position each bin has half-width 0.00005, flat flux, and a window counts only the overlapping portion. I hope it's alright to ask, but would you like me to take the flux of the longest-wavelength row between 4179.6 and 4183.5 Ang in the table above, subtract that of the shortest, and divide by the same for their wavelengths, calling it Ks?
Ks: -0.03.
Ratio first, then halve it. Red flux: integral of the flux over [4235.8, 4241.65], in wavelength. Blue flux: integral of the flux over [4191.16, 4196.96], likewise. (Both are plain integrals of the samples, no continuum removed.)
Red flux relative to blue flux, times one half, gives 0.58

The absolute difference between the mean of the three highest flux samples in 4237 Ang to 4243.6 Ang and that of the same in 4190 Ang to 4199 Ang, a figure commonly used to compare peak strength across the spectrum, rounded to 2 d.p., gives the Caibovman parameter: 1.03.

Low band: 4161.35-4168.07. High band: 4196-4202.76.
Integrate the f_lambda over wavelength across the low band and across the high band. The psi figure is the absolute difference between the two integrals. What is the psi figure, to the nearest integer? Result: 9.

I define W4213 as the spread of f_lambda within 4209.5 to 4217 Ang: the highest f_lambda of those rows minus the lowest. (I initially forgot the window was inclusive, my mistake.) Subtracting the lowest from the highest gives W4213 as 2.0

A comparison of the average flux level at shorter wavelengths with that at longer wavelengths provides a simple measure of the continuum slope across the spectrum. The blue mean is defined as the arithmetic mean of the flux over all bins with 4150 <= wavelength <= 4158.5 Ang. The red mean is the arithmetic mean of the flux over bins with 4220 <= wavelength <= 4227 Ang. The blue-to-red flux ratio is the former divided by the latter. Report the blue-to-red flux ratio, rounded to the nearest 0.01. 1.09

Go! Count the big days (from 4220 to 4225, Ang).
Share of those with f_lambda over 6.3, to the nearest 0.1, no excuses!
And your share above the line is 0.4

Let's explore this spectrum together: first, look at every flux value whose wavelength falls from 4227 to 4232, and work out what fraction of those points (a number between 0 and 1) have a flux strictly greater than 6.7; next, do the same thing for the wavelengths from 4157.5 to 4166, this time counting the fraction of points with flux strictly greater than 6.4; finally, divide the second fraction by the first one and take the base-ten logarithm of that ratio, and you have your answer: 0.65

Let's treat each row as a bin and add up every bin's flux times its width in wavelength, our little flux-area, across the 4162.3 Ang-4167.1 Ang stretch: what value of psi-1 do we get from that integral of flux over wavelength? 34.0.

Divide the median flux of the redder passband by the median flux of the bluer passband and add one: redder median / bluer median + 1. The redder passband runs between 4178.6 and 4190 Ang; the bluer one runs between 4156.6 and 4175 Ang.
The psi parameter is 1.94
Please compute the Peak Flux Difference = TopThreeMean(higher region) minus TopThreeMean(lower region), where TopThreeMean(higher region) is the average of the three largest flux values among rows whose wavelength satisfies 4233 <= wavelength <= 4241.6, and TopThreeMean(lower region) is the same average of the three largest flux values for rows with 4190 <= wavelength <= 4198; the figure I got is 1.0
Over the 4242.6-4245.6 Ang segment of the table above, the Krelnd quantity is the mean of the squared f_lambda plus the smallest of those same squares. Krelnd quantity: 98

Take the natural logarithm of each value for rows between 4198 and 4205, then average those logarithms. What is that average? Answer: 1.81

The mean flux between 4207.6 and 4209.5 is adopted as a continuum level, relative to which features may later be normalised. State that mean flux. 7.4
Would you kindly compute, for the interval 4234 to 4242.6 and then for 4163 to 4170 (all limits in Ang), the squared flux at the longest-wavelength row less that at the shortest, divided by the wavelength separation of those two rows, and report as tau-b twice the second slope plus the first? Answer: 8.1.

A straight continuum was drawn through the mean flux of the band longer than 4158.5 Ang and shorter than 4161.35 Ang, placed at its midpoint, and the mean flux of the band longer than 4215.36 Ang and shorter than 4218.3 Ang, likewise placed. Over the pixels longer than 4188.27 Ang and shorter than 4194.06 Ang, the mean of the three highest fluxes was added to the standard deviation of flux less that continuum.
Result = 7.5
